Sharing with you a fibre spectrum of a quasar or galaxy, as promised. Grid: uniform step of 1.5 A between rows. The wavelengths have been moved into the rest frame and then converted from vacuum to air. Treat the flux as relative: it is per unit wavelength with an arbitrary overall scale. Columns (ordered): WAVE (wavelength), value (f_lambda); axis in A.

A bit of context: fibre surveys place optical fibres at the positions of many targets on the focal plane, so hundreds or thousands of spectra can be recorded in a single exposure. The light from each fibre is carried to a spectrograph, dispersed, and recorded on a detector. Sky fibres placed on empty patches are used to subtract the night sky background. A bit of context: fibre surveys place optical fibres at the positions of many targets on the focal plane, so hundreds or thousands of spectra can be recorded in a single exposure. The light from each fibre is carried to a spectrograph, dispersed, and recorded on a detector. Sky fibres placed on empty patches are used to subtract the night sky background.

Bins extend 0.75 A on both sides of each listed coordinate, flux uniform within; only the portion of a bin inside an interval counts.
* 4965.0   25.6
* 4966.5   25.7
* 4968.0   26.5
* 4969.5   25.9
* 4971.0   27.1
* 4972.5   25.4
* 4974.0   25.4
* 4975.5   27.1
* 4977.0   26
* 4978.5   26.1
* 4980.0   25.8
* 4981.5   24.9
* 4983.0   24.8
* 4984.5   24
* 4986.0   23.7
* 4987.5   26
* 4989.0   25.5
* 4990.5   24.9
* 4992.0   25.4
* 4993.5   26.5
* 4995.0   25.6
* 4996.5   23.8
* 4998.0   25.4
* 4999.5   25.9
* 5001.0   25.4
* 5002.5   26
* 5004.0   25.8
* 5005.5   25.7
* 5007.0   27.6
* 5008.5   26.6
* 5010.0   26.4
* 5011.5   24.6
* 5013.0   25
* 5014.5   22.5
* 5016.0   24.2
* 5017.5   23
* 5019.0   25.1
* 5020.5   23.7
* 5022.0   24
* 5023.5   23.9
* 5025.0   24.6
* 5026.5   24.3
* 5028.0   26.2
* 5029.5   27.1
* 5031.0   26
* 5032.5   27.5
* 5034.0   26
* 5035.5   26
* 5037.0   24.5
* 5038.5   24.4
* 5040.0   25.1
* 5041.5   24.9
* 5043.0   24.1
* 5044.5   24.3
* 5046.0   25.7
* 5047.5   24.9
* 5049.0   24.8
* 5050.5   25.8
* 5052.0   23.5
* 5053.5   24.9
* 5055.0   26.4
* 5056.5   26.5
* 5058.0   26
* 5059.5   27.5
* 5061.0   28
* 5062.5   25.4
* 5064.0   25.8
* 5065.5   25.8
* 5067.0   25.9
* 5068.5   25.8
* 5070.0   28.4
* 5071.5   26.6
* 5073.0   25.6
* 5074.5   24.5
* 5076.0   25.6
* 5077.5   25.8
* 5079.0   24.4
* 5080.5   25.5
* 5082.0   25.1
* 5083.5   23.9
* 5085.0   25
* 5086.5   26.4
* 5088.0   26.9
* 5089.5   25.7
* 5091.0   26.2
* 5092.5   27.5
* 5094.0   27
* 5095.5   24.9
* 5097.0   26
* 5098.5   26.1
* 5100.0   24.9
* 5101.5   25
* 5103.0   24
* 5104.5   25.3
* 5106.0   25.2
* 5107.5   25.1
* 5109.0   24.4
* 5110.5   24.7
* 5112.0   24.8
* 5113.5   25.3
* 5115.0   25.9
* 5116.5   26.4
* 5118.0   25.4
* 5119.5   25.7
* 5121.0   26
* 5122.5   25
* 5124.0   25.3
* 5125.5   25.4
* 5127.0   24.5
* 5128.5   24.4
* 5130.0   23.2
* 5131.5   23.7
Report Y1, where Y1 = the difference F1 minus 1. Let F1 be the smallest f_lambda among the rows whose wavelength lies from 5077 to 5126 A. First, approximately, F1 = 23.9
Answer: 22.9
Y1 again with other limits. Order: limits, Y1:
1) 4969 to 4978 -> 24.4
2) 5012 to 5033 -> 21.5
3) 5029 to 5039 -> 23.4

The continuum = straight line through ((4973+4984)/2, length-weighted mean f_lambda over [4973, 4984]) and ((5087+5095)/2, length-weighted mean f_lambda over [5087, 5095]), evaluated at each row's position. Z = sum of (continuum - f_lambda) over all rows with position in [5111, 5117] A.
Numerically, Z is 5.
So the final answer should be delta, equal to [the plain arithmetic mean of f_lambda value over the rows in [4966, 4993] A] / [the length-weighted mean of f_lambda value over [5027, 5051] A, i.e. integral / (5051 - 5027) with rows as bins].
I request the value 1.005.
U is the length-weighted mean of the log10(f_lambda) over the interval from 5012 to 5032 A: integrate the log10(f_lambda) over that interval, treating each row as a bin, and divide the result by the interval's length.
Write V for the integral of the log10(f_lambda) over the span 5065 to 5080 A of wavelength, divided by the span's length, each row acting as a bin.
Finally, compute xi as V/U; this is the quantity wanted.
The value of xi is 1.015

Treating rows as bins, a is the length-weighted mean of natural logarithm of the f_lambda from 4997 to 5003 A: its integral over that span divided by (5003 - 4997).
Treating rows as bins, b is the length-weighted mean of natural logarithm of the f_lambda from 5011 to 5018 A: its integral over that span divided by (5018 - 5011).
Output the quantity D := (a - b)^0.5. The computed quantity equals 0.26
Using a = 3.24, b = 3.17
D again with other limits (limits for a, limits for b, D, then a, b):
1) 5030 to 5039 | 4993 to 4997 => 0.14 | 3.25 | 3.23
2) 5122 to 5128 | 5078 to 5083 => 0.04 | 3.22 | 3.22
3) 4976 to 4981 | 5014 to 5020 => 0.30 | 3.26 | 3.17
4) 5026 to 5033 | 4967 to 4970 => 0.04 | 3.27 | 3.27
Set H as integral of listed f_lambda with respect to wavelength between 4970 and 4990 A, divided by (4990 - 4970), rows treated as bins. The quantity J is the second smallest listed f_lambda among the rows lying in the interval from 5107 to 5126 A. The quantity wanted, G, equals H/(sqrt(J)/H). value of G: 131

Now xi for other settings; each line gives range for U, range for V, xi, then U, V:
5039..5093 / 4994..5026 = 0.992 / 1.41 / 1.397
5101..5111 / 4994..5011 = 1.012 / 1.39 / 1.412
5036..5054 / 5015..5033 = 1.001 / 1.39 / 1.396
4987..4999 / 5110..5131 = 0.997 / 1.40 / 1.400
